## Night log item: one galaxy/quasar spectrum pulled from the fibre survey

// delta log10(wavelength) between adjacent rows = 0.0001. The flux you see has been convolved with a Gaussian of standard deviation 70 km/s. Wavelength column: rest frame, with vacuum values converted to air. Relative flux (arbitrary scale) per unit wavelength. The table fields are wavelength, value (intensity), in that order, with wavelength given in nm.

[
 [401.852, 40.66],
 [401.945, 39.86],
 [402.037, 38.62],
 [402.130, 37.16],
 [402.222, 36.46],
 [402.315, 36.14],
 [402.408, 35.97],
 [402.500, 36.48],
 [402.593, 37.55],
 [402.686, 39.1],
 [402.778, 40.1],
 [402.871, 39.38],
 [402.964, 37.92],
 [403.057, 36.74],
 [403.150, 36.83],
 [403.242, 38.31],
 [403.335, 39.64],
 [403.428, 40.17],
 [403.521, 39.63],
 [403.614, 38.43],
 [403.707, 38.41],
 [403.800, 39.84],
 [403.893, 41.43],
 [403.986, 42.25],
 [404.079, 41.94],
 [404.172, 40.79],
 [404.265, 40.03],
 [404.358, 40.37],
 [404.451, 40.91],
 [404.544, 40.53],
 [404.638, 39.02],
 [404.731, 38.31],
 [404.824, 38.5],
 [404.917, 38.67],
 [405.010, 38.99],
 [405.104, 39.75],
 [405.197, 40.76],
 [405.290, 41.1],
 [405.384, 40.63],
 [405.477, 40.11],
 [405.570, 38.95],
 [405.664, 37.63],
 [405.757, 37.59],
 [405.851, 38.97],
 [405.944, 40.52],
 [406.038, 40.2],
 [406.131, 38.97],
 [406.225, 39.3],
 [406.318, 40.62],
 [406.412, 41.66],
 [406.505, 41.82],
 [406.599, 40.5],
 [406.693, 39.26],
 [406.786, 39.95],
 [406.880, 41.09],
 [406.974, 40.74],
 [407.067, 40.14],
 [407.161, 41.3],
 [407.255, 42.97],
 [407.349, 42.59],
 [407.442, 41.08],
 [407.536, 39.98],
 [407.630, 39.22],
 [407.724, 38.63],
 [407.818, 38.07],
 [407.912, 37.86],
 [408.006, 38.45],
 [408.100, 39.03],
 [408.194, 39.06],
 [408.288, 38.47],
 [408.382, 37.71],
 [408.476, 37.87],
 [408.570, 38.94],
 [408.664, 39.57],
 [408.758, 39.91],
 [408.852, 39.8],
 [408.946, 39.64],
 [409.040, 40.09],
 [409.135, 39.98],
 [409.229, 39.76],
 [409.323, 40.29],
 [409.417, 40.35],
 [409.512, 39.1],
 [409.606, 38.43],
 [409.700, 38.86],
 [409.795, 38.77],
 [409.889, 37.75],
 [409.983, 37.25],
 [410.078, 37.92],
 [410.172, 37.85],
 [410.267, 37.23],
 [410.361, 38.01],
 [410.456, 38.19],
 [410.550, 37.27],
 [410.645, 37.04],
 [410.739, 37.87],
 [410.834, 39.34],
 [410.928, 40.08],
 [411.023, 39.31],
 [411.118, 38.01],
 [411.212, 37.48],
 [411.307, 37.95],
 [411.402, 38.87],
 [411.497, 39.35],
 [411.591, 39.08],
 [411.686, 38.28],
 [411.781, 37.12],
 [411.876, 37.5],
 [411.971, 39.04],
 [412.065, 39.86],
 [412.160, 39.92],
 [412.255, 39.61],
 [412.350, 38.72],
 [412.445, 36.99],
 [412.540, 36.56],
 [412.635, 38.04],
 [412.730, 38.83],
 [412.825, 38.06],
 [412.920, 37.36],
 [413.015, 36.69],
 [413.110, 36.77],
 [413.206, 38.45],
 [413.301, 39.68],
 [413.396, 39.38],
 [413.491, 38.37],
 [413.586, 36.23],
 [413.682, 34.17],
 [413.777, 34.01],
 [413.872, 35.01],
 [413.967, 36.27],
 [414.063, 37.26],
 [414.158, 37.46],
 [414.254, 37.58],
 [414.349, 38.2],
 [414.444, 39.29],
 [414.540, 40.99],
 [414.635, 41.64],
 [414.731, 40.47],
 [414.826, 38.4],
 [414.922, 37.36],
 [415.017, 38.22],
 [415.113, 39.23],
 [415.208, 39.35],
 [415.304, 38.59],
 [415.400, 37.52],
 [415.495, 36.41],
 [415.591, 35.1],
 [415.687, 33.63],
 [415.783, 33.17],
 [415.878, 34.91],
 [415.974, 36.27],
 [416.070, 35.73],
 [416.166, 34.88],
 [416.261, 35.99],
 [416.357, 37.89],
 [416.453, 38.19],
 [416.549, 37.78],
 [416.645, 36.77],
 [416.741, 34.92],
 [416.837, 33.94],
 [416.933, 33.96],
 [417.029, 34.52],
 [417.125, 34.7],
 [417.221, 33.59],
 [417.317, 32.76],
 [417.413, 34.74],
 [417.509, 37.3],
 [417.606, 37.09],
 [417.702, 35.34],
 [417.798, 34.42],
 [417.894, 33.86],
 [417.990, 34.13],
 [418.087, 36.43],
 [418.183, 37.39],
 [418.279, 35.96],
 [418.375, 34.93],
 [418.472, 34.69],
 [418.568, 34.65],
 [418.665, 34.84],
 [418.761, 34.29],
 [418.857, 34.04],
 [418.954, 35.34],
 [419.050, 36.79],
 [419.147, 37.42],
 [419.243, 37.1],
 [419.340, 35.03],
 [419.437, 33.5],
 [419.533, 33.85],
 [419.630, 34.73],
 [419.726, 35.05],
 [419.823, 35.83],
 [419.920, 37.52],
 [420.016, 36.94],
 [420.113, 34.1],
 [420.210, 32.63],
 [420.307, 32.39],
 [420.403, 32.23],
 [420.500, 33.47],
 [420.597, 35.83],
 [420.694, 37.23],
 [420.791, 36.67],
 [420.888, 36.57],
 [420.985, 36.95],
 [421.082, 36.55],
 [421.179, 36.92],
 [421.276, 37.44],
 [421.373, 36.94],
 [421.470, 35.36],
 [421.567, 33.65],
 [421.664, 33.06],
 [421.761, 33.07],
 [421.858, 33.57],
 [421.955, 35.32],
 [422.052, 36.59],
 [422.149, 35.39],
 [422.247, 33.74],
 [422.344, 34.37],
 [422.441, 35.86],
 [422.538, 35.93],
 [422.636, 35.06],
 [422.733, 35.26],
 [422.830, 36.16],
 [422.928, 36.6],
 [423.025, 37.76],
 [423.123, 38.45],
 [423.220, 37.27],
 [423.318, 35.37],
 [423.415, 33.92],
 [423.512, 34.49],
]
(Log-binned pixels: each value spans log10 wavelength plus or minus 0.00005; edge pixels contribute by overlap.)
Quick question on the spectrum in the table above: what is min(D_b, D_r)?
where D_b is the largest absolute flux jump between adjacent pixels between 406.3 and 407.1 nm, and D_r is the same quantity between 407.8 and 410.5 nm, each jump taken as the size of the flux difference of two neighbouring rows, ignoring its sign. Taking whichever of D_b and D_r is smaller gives 1.25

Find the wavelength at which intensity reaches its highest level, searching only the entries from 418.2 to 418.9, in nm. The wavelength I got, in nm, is 418.279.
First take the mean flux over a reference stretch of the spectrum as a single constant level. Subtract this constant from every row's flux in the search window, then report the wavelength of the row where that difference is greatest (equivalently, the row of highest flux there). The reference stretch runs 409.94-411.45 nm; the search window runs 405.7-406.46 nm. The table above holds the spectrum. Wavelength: 406.412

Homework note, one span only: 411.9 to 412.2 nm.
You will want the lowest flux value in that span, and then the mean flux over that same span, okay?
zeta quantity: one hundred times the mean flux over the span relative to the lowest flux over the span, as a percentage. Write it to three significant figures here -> 101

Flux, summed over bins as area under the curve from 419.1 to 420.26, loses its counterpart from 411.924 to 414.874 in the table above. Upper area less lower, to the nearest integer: -71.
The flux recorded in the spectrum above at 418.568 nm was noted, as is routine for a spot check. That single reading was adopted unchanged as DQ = 34.65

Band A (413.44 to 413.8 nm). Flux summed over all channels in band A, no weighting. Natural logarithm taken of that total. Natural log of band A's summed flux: 4.96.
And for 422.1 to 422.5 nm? 4.94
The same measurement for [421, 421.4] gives 5.00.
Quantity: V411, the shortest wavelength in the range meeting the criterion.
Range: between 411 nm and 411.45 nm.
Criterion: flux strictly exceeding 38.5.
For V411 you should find 411.023 nm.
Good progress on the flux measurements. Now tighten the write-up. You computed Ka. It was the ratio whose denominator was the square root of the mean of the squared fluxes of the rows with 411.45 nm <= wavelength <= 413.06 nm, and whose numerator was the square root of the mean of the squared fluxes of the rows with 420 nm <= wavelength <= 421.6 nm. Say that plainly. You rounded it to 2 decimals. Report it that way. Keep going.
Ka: 0.93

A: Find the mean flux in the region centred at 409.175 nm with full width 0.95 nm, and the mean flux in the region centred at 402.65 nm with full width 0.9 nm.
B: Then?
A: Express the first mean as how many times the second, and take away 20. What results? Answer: -18.9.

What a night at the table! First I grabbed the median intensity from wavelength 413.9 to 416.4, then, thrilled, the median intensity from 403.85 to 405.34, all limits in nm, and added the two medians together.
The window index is 78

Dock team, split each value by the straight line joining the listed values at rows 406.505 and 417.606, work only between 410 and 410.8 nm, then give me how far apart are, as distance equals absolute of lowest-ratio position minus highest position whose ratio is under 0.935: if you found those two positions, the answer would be 0.00 nm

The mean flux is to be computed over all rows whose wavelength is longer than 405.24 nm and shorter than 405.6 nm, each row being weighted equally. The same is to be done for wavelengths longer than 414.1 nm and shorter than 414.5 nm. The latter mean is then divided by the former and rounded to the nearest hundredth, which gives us 0.95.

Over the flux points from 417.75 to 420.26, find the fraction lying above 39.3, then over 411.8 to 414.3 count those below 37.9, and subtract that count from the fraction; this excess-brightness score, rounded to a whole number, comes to -14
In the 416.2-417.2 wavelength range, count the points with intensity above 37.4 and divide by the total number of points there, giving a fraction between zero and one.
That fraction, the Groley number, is 0.30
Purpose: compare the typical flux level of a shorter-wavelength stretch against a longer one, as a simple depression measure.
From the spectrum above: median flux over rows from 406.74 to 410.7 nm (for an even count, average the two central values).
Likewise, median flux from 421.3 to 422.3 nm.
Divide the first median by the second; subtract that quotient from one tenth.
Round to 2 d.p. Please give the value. -1.03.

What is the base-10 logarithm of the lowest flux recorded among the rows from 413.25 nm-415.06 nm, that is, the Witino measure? 1.53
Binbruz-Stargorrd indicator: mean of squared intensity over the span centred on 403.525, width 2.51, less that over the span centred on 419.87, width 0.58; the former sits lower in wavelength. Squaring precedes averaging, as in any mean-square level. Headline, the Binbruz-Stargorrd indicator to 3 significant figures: 258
